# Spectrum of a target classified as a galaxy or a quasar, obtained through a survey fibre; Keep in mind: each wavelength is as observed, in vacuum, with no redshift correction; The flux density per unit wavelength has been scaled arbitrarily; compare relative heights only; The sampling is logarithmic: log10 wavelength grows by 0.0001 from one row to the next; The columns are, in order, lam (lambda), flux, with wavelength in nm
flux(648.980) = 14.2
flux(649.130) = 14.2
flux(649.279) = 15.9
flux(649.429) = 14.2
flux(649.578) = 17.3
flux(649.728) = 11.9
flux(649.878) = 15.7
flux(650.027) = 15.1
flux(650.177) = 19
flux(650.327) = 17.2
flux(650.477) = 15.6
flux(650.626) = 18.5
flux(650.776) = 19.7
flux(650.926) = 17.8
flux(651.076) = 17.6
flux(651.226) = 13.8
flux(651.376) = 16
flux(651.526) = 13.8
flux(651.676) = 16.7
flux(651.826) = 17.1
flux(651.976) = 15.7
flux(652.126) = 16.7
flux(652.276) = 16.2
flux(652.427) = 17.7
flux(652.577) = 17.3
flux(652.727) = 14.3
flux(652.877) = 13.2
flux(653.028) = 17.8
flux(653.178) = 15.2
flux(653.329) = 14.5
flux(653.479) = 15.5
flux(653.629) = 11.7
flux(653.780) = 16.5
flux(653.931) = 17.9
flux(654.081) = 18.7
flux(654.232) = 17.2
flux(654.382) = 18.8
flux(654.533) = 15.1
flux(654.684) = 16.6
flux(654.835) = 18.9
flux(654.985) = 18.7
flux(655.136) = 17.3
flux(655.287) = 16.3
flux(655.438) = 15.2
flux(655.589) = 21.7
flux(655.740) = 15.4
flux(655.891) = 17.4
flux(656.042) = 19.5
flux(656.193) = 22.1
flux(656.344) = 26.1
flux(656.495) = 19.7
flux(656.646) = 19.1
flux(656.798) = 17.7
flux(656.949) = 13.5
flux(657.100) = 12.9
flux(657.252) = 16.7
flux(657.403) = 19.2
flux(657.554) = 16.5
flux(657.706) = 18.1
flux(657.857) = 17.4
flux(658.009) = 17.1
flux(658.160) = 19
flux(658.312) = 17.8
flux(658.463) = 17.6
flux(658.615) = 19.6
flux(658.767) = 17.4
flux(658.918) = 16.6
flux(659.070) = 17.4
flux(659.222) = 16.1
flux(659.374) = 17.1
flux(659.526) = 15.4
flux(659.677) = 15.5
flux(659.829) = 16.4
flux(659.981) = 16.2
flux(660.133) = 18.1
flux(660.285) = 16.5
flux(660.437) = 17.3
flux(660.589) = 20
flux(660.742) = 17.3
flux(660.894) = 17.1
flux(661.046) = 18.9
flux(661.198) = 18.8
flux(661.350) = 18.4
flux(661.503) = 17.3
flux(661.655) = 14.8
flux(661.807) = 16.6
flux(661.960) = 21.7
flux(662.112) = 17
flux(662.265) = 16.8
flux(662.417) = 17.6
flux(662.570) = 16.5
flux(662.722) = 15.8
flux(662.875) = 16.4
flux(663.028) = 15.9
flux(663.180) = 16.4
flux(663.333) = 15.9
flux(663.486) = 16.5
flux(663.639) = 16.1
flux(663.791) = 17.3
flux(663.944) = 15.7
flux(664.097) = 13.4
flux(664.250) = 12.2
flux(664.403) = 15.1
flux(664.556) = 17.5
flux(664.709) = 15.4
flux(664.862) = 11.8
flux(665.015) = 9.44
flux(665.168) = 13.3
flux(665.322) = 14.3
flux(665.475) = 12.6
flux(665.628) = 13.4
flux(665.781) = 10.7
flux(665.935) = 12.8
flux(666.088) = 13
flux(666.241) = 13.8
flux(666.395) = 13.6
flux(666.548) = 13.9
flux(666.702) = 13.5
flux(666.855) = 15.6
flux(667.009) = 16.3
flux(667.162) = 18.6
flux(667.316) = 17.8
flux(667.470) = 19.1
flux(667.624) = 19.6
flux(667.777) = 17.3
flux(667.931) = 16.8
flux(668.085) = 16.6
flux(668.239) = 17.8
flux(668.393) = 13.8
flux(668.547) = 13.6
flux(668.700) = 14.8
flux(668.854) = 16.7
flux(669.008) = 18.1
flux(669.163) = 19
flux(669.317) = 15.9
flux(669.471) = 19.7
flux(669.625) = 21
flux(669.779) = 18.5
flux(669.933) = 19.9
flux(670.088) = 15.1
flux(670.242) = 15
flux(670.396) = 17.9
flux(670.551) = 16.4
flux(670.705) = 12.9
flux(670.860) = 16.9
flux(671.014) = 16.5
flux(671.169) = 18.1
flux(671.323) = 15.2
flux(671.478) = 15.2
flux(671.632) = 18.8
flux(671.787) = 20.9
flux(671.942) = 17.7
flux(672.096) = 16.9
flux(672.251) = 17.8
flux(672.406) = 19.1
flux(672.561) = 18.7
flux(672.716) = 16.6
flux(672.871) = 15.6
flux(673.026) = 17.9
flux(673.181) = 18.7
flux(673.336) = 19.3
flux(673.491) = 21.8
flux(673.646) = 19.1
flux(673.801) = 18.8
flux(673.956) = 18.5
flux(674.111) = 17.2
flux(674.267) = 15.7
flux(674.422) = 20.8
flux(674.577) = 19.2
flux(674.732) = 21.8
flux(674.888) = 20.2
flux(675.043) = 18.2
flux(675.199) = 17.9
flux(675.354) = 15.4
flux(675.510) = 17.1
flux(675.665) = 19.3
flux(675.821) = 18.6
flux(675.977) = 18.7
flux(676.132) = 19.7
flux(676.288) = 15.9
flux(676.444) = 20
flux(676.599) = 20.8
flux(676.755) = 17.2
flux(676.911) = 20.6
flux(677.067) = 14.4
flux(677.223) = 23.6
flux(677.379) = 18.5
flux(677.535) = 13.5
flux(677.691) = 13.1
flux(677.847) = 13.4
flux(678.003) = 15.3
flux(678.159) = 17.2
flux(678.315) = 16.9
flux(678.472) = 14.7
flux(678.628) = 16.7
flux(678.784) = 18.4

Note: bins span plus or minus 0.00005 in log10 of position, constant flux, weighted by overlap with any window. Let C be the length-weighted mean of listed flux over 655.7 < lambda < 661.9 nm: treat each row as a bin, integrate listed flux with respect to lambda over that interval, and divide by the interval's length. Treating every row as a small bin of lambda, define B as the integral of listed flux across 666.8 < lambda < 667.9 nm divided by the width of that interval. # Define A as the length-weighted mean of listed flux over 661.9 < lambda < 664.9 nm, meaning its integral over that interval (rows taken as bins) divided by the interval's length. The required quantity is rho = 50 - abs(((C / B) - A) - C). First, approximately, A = 16.1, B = 17.76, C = 17.6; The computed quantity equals 17.3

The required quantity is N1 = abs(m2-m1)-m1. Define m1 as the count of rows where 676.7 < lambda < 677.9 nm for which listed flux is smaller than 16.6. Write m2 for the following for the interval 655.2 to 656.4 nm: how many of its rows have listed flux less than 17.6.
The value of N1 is -4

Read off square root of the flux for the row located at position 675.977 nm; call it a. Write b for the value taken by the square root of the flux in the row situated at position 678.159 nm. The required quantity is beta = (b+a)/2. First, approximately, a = 4.32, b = 4.15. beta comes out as 4.24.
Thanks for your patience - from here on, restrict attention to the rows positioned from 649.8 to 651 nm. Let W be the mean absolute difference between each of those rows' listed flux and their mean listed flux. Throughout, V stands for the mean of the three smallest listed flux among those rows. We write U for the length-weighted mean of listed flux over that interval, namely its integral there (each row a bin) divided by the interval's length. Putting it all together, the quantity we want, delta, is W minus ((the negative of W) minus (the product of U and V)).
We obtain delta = 271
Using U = 17.3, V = 15.5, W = 1.4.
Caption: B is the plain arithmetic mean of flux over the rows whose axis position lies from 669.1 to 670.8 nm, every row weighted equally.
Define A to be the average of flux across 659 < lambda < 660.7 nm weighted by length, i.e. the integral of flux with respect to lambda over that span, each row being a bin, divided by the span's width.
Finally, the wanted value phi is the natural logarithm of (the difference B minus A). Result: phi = -0.7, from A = 16.9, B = 17.4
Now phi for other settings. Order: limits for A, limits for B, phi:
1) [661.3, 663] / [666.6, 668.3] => -2.6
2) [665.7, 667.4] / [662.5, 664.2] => 0.4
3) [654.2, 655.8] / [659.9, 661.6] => -0.9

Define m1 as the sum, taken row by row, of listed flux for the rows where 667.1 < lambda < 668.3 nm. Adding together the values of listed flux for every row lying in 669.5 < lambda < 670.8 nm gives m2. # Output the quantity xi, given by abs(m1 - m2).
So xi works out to 7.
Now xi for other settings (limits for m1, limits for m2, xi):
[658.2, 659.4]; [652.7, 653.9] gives 21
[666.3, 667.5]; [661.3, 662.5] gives 12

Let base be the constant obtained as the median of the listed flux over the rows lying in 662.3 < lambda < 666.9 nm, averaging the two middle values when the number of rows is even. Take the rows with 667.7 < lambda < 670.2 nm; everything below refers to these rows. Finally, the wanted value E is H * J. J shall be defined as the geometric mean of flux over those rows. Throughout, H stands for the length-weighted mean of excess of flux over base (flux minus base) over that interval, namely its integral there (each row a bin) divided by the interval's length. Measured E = 41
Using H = 2.4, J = 17.0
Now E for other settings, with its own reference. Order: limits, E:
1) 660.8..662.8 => 48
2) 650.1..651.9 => 37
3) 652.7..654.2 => 14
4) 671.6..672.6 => 71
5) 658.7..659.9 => 29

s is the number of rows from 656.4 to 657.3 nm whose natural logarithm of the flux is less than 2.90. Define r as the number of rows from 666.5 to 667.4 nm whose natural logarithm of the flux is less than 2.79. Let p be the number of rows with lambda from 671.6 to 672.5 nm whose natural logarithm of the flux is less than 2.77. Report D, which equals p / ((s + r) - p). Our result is 0.00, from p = 0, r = 3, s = 4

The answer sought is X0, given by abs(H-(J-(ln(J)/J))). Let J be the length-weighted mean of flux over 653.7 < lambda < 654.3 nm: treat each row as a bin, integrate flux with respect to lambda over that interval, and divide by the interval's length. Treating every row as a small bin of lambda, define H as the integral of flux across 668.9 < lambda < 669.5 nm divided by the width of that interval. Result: 0.6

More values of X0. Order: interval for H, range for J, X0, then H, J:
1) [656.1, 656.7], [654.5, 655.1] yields 4.5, 21.8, 17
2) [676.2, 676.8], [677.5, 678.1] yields 4.8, 18.6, 14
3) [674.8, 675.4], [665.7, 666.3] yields 5.8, 18.1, 13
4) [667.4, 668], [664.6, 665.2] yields 5.7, 18.2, 13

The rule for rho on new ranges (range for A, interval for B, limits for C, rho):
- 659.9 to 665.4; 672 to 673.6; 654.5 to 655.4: 17.5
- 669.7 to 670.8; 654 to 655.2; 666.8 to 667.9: 16.7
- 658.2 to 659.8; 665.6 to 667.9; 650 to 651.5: 17.1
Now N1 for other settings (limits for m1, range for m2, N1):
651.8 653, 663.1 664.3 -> 0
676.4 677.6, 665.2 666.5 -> 4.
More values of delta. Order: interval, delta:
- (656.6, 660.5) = 239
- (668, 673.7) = 237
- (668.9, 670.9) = 253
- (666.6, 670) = 239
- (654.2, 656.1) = 270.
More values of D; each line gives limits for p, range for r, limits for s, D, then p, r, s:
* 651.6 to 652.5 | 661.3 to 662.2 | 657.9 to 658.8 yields 0.25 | 1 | 1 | 4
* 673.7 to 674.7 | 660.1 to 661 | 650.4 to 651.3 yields 0.33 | 1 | 0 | 4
